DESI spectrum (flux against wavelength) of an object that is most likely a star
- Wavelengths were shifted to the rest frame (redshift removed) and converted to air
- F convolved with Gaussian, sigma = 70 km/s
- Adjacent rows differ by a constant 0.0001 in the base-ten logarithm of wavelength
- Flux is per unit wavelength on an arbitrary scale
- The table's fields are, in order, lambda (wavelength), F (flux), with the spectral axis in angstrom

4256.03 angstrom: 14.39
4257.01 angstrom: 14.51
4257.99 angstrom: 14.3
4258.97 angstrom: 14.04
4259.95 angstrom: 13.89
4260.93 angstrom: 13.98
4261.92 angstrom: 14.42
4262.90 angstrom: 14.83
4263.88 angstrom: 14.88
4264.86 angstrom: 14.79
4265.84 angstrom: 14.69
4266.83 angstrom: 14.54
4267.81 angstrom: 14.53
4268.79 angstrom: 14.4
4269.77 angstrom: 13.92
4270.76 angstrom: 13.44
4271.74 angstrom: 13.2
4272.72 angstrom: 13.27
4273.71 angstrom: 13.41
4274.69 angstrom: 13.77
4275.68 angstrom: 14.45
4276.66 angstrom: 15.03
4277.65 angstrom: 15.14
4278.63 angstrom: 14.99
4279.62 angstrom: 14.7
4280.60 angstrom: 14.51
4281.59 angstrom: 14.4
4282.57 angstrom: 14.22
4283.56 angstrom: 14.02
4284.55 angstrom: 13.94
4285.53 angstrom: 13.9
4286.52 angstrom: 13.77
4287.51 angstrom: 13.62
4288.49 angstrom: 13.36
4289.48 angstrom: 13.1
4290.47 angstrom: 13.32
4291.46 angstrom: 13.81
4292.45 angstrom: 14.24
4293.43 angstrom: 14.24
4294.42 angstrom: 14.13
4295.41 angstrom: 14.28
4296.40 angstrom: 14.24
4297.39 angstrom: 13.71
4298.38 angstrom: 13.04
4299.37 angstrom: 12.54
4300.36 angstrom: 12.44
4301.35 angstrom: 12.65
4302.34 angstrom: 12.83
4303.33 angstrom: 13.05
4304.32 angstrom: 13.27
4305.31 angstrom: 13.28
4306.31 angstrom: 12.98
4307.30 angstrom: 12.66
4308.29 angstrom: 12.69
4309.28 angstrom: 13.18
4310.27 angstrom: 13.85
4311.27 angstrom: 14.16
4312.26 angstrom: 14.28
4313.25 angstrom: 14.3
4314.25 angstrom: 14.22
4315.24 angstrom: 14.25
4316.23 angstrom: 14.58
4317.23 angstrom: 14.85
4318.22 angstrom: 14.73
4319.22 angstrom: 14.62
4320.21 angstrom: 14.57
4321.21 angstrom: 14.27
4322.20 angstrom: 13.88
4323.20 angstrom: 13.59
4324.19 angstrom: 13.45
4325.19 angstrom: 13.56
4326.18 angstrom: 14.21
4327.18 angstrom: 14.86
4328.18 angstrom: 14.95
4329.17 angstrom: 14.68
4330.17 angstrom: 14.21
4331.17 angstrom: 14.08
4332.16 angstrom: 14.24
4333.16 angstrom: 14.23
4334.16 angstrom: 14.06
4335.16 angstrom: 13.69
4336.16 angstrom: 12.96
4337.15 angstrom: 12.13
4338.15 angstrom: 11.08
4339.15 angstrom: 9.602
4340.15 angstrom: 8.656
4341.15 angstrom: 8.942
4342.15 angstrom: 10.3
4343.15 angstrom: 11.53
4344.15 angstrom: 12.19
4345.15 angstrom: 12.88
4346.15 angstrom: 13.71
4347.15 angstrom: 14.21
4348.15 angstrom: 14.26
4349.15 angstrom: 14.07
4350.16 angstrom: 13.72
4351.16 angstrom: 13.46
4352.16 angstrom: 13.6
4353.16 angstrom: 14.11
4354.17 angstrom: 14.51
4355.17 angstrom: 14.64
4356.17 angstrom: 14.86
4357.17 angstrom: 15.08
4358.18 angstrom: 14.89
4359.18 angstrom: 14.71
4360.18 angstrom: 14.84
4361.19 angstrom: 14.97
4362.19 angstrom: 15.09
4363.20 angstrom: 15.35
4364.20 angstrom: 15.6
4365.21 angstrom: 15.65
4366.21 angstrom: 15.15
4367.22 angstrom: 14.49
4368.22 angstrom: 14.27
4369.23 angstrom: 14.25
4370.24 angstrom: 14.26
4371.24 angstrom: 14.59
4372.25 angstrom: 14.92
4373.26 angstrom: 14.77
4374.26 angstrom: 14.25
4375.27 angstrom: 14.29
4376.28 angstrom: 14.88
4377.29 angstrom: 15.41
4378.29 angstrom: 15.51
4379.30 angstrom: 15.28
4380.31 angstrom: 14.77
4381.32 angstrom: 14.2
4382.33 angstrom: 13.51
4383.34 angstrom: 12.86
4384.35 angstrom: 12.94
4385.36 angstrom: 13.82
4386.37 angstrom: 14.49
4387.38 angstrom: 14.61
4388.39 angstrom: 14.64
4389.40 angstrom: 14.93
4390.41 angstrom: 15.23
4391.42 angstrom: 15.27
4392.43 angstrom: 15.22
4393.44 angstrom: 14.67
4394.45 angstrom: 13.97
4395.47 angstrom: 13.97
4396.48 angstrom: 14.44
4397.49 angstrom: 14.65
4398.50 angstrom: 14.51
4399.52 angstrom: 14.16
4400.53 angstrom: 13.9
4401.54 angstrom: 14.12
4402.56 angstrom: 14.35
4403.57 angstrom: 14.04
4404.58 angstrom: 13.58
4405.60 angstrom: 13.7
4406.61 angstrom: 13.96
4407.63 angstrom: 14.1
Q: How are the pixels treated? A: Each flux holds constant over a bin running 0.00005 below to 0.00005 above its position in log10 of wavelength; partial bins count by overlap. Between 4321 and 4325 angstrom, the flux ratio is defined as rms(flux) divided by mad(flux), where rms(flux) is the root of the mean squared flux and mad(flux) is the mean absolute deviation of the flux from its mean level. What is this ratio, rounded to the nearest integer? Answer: 50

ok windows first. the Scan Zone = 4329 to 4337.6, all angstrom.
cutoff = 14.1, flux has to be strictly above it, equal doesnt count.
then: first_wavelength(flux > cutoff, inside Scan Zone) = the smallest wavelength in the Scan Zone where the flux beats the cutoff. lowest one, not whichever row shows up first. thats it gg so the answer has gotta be 4329.17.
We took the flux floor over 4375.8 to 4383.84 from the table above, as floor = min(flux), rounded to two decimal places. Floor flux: 12.86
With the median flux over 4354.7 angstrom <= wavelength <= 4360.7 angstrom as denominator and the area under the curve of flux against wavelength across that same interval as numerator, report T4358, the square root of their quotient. 2.45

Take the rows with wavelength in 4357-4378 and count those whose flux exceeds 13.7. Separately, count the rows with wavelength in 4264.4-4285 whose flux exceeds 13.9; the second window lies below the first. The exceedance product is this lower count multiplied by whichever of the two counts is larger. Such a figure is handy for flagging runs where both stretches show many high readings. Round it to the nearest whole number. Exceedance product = 336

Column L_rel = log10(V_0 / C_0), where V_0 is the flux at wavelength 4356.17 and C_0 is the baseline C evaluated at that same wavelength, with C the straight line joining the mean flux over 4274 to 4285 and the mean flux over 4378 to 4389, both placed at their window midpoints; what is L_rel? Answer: 0.017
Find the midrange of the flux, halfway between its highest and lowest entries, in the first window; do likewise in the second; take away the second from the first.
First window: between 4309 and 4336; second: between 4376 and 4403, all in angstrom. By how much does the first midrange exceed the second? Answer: -0.1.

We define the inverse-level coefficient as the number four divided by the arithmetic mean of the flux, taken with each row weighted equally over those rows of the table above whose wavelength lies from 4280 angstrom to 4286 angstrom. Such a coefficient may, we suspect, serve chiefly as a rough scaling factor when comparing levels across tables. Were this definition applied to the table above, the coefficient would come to 0.282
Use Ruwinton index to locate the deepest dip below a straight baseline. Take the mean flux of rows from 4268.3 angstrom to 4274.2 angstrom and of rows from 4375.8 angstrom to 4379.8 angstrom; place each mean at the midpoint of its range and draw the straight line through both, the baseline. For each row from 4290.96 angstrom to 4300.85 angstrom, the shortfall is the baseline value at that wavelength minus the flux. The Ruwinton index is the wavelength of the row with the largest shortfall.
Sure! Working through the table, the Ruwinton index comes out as 4300.36 angstrom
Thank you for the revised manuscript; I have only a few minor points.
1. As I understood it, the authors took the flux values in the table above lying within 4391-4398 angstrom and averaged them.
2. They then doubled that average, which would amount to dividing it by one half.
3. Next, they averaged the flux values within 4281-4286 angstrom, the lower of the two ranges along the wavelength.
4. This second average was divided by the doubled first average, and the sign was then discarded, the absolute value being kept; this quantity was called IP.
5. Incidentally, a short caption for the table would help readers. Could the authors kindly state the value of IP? 0.483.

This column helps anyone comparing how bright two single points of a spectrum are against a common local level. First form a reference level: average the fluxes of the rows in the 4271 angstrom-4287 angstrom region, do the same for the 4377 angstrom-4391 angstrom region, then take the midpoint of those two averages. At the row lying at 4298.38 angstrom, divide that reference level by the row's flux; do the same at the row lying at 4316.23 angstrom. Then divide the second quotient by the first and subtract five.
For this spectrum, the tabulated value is -4.11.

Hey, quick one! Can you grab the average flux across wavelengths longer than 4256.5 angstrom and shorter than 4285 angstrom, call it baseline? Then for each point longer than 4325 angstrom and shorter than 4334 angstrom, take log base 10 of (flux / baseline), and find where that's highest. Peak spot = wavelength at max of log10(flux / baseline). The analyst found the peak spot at 4328.18 angstrom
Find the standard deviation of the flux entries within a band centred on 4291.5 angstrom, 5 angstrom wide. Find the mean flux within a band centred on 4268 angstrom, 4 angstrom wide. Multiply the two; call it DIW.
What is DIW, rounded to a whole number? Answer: 7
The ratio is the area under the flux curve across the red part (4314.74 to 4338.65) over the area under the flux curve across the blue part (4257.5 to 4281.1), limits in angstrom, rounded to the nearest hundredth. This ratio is 0.99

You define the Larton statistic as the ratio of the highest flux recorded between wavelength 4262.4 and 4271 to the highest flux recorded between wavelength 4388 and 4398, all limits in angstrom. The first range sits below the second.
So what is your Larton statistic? 0.97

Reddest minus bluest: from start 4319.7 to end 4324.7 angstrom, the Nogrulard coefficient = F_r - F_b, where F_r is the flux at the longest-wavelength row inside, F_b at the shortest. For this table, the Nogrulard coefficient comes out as -1.1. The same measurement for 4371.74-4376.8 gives 0.0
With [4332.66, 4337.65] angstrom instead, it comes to -2.1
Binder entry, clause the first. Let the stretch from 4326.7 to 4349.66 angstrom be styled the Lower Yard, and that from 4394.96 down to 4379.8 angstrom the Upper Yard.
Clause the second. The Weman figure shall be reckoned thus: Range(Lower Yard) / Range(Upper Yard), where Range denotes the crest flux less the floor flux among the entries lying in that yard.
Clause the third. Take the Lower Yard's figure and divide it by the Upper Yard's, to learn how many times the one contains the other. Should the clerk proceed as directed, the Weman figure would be 2.6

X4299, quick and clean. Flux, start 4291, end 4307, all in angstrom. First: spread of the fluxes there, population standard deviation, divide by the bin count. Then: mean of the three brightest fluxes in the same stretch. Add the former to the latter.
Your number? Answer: 14.9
